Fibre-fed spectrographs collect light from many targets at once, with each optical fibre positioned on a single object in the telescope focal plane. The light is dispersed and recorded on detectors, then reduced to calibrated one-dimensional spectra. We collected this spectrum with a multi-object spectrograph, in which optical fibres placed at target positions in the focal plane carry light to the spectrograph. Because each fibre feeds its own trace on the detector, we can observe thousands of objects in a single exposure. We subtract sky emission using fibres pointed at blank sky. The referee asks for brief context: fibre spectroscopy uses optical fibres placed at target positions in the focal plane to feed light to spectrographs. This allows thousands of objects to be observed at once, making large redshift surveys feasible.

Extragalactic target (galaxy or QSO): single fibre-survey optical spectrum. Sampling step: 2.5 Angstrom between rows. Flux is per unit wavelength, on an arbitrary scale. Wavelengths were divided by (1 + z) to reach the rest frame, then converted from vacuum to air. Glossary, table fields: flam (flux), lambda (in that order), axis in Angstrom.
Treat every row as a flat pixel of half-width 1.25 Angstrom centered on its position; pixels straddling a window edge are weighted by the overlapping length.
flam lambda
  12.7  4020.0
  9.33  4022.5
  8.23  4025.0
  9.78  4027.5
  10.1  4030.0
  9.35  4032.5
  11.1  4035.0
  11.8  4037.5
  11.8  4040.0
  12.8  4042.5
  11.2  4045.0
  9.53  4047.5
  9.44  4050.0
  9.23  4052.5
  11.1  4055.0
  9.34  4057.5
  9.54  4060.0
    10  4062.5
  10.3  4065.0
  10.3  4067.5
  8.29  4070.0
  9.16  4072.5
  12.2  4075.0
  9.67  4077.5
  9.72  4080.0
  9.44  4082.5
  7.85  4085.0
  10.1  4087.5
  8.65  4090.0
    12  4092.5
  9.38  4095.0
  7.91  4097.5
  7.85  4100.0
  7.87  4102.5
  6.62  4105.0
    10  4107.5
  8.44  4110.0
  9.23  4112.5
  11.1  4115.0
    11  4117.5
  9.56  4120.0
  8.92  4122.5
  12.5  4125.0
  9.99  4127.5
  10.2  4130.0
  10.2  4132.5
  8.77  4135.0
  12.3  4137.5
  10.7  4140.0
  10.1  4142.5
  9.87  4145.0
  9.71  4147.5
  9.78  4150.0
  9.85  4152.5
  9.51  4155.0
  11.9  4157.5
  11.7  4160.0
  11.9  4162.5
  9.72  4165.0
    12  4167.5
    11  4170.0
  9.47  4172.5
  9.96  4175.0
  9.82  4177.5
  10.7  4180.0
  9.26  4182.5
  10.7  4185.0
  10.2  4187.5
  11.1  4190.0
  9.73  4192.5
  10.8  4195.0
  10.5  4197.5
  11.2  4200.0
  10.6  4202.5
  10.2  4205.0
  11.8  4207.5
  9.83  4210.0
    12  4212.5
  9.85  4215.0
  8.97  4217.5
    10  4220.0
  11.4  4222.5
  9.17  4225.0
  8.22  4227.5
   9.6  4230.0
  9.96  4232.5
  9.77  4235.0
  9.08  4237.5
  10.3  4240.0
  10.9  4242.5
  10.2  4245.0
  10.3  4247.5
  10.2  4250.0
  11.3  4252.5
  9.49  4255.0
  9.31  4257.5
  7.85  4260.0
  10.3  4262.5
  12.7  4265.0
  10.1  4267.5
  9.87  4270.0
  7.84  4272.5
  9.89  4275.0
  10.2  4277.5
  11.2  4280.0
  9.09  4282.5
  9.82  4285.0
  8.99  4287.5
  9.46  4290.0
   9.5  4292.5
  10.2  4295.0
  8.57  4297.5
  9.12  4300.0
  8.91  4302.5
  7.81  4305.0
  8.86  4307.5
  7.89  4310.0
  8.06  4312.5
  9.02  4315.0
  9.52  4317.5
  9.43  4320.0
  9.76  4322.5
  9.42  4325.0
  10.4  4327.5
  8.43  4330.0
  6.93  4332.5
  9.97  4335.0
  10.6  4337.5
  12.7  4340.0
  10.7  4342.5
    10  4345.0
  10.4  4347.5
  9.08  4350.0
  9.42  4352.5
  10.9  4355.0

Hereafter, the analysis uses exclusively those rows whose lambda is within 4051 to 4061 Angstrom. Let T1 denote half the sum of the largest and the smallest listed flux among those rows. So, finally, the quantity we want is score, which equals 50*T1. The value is 508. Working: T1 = 10.2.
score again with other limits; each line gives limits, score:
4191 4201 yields 523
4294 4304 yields 469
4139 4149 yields 510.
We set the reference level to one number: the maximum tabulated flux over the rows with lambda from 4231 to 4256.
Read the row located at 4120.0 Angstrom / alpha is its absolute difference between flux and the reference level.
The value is 1.7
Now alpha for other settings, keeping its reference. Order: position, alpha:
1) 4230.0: 1.7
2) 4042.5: 1.5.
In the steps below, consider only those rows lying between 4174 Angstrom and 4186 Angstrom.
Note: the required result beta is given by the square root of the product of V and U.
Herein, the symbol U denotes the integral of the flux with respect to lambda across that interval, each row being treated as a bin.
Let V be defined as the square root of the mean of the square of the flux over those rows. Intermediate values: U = 121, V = 10.1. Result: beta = 35.0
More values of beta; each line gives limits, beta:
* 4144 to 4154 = 31.0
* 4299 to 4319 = 38.7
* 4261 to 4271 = 34.0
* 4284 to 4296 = 33.2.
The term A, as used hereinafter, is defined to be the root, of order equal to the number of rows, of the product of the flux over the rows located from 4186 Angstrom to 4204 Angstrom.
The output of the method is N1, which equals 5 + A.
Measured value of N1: 15.6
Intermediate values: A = 10.6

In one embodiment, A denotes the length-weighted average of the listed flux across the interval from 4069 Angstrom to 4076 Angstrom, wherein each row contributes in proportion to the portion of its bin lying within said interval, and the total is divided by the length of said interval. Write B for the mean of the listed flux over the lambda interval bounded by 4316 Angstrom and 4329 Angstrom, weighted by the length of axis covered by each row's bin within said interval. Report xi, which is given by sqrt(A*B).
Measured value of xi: 9.76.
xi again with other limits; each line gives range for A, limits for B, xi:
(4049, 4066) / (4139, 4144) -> 10.10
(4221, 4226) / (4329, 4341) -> 10.00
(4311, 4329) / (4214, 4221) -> 9.46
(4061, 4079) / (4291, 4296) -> 9.90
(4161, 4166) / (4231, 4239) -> 10.25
